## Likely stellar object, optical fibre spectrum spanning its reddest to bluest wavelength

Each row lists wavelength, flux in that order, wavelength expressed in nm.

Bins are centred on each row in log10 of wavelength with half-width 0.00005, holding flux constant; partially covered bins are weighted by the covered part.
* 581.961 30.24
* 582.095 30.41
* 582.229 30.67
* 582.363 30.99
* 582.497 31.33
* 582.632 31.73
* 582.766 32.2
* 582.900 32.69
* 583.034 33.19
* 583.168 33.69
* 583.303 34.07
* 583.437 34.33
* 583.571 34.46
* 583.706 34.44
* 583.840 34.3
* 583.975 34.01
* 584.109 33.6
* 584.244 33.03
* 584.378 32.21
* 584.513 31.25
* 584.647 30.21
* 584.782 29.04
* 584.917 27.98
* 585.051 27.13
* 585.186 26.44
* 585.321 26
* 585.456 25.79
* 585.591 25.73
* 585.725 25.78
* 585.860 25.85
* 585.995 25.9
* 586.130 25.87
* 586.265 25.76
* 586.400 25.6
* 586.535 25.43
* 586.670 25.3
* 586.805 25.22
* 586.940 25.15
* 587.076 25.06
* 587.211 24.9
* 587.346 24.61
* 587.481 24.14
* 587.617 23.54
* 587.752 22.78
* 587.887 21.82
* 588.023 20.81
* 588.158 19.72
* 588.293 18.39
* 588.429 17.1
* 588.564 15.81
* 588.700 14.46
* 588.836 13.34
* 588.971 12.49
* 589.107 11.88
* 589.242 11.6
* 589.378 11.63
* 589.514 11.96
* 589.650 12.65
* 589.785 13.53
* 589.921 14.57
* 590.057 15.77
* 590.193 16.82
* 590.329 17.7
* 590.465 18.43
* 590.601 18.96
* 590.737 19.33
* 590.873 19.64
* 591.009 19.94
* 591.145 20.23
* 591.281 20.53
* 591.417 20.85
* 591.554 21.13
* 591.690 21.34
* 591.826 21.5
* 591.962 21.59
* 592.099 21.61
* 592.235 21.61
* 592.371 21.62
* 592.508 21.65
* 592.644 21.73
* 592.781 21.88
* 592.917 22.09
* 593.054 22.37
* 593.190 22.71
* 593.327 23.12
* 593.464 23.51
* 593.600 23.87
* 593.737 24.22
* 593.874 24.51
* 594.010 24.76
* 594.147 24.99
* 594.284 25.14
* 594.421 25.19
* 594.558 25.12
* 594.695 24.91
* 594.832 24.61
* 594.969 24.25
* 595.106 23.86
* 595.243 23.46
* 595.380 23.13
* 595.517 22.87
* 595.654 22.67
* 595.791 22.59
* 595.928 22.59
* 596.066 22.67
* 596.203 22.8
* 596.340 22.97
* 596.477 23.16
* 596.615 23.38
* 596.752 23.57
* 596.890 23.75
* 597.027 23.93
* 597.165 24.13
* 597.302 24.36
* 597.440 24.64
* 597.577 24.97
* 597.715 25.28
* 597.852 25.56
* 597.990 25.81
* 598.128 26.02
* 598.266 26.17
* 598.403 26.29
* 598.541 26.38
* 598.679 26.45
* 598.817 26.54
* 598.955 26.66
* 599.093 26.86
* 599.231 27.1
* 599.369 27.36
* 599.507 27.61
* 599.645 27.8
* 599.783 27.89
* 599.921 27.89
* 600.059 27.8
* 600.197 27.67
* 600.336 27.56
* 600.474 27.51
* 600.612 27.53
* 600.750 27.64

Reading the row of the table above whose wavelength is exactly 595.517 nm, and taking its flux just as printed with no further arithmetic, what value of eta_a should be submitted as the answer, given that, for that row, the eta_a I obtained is 22.87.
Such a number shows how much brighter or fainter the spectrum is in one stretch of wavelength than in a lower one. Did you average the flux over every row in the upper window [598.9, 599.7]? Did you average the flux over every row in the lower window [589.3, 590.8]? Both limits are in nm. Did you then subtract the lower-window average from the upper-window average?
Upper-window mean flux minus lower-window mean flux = 12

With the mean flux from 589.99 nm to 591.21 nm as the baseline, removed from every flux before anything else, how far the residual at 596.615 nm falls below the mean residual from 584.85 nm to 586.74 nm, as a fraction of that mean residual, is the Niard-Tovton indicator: 0.35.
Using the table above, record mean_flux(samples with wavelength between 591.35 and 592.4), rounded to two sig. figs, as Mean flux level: 21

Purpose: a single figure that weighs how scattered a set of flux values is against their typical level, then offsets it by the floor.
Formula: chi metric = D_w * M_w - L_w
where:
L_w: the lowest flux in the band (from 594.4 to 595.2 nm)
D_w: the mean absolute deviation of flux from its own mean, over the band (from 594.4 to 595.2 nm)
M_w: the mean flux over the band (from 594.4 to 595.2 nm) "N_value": -14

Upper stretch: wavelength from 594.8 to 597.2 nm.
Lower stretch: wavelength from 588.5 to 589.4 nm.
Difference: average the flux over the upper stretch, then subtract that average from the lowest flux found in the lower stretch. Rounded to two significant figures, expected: -12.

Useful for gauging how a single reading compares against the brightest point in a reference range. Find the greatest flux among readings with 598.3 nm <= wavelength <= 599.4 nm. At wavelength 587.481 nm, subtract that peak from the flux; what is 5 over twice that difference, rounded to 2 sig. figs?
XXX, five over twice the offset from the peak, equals -0.78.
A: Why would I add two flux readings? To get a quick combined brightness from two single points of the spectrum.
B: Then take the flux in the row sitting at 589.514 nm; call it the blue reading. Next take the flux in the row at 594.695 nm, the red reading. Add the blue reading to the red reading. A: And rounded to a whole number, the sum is 37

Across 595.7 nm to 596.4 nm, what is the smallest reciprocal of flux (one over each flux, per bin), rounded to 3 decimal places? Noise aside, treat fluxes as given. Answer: 0.044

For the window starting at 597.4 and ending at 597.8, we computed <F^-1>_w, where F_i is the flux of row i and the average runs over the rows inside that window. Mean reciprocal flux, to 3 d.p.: 0.040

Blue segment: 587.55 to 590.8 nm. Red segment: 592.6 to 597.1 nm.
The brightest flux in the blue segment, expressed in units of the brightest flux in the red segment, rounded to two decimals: 0.93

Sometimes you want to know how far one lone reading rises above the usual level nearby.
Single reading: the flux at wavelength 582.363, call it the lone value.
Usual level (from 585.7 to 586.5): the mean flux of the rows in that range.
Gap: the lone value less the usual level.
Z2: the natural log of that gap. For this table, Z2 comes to 1.65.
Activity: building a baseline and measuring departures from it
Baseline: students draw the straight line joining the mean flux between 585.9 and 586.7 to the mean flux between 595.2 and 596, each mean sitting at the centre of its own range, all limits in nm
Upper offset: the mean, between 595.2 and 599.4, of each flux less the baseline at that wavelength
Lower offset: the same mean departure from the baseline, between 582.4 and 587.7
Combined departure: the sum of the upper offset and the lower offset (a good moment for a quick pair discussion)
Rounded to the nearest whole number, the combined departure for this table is 5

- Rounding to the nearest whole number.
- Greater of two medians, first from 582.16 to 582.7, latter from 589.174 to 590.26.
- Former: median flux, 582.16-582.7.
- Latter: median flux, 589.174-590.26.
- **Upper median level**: 31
